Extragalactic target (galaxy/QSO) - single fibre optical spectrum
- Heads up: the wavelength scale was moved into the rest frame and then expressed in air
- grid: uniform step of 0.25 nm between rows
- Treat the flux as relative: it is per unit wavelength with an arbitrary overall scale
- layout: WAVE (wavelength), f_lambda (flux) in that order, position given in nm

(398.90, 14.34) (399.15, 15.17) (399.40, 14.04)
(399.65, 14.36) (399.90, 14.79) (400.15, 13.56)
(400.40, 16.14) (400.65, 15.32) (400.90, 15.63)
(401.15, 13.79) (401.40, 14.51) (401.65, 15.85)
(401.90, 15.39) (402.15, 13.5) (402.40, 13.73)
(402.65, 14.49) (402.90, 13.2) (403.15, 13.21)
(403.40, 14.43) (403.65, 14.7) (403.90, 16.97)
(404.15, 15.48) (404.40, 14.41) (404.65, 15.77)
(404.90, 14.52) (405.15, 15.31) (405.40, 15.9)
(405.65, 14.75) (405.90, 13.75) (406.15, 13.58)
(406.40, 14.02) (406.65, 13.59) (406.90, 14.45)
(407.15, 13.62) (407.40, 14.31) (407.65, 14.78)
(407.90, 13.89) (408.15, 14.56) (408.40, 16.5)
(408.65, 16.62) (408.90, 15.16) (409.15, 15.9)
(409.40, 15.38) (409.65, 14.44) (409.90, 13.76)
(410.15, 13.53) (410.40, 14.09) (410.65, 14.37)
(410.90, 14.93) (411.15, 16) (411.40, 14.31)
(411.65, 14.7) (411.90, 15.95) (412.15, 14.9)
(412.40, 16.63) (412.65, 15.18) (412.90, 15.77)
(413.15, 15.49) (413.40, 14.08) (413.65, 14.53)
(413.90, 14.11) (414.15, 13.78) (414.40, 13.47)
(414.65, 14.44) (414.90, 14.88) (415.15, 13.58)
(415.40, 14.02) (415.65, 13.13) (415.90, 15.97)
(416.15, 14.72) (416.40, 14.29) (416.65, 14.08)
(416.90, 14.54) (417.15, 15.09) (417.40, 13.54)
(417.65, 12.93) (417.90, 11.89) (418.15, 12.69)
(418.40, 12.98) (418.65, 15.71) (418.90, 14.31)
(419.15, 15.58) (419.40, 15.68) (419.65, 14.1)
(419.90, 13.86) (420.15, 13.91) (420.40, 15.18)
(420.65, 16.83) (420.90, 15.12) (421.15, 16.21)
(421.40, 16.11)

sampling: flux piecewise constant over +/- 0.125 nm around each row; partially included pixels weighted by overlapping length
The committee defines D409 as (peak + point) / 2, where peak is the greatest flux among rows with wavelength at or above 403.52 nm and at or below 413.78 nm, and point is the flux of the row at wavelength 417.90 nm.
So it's 14.4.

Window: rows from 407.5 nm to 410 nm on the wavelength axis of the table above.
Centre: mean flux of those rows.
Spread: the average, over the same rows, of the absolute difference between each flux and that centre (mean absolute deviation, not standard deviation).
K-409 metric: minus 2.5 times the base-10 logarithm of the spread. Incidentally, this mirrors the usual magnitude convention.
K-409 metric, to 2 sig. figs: 0.22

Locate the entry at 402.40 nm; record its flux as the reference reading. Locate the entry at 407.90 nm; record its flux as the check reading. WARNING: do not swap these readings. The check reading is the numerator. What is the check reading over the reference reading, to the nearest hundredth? 1.01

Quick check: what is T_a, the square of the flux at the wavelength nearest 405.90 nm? 189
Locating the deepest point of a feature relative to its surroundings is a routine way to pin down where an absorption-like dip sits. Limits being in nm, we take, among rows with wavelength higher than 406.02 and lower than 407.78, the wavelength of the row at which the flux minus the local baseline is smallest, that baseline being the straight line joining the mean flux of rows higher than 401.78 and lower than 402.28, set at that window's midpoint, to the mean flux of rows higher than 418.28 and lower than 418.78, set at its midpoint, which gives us 406.15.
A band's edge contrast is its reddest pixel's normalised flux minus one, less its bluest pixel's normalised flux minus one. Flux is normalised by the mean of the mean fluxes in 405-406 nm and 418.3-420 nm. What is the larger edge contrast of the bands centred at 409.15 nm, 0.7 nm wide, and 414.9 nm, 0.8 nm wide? 0.015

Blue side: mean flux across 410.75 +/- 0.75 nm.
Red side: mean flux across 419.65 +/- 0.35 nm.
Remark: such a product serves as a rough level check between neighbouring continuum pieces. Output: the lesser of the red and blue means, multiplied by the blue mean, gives 211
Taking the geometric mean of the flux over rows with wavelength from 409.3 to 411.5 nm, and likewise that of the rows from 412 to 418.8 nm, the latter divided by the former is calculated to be 0.983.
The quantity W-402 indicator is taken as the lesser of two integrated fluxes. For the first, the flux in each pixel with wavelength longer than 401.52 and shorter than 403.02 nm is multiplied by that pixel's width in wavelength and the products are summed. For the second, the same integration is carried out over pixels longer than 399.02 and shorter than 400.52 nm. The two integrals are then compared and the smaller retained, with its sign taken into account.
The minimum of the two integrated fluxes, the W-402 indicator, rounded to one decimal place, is 21.5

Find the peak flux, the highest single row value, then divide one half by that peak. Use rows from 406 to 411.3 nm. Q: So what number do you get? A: 0.0301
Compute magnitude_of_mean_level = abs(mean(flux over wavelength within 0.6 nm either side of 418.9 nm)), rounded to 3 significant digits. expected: 14.9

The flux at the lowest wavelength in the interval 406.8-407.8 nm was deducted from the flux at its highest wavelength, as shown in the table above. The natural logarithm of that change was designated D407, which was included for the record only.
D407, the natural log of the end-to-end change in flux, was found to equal -1.1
